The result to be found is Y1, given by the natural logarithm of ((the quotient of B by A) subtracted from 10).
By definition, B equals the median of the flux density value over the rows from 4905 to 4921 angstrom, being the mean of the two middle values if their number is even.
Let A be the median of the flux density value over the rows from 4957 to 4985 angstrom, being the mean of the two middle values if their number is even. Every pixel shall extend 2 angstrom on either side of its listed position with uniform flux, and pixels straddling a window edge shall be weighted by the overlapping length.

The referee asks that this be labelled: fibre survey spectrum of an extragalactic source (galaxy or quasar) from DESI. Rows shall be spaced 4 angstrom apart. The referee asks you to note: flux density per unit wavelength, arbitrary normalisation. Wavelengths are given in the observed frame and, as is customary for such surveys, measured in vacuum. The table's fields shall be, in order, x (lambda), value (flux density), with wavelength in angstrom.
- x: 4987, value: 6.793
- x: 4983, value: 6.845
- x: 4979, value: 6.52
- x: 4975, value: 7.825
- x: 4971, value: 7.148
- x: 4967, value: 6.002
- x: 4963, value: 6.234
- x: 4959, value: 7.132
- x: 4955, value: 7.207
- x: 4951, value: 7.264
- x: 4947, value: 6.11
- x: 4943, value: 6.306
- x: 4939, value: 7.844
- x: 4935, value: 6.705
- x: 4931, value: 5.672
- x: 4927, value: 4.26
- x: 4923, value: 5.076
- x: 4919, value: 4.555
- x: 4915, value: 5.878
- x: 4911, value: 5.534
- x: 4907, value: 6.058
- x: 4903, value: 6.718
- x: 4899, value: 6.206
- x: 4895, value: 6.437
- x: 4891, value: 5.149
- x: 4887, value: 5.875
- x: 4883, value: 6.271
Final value 2.22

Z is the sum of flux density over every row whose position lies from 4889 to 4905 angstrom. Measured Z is 25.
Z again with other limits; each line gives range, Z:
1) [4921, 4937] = 22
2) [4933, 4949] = 27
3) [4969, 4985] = 28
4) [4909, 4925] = 21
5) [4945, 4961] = 28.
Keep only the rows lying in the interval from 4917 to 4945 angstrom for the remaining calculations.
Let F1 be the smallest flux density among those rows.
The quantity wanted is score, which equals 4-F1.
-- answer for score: -0.26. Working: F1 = 4.26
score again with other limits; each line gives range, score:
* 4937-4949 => -2.11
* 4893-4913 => -1.53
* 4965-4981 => -2.00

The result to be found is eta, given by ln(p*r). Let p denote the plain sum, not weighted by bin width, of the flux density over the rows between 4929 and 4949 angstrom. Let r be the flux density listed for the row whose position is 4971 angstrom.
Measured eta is 5.5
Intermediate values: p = 33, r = 7.148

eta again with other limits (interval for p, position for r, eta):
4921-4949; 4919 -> 5.3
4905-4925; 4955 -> 5.3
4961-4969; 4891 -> 4.1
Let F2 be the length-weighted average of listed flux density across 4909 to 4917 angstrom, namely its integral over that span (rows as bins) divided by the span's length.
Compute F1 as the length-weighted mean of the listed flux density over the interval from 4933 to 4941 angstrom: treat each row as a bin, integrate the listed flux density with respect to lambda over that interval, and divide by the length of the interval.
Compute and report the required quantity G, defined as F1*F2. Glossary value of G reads 41.5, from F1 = 7.3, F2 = 5.7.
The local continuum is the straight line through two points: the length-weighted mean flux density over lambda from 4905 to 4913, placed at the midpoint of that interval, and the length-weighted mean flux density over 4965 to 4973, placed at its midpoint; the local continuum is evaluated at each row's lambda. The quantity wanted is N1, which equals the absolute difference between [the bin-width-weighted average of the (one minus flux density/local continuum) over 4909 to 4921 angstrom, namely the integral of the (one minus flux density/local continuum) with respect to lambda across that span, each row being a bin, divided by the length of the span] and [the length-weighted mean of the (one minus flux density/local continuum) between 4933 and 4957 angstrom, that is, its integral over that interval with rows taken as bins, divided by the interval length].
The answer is 0.20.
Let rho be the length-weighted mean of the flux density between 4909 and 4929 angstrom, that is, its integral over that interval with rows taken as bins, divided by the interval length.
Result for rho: 5.1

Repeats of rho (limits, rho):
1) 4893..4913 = 6.2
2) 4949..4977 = 7.0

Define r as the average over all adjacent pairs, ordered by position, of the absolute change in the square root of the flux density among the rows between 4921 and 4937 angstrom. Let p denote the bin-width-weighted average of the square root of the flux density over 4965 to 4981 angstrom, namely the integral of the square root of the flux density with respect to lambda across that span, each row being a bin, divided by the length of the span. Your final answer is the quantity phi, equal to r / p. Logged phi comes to 0.091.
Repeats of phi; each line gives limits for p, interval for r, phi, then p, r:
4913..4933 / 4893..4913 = 0.043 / 2.25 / 0.097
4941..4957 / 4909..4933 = 0.076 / 2.59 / 0.198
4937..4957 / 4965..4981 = 0.075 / 2.63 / 0.197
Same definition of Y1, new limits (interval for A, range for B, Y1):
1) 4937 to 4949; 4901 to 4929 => 2.21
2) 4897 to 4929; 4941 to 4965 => 2.18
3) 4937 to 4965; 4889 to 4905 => 2.21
